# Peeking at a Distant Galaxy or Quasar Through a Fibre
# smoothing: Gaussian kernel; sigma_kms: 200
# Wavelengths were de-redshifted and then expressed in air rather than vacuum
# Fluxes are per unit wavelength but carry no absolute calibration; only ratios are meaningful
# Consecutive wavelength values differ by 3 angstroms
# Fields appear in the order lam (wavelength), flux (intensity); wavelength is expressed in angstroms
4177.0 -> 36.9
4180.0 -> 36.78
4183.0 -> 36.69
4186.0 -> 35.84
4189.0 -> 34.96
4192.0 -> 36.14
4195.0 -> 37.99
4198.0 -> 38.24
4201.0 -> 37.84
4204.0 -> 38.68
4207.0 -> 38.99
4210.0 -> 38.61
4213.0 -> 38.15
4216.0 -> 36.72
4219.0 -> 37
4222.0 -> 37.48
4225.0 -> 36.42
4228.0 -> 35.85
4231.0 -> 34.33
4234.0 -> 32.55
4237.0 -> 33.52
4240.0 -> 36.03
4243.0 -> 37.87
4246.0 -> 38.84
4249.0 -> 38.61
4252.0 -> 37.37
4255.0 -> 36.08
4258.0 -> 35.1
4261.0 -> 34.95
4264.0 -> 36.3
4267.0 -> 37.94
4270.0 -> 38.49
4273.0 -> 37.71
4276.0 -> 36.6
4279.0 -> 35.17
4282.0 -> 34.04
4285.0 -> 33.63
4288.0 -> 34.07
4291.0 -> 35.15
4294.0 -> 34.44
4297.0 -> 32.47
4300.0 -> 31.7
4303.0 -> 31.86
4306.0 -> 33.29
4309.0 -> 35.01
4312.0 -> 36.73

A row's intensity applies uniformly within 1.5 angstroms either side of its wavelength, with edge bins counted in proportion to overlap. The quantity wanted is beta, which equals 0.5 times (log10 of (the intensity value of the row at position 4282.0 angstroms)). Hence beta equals 0.766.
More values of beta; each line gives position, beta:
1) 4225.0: 0.781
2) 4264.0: 0.780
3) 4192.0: 0.779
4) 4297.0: 0.756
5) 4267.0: 0.790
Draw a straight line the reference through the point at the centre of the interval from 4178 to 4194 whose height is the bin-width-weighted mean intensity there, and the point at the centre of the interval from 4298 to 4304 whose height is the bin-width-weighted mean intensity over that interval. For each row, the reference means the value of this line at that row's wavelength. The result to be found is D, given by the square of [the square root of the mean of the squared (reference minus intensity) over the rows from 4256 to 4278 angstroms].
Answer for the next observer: 15.2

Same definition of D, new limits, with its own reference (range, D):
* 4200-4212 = 9.9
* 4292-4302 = 1.9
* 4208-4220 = 6.8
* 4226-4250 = 8.9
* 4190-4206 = 5.3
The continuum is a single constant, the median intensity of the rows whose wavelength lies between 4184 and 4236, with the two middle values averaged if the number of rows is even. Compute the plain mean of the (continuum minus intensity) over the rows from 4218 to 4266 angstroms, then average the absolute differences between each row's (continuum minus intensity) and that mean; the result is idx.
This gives 1.34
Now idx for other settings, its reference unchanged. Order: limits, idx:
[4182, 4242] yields 1.38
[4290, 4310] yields 1.24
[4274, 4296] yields 0.78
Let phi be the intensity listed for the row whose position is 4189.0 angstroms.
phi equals 34.96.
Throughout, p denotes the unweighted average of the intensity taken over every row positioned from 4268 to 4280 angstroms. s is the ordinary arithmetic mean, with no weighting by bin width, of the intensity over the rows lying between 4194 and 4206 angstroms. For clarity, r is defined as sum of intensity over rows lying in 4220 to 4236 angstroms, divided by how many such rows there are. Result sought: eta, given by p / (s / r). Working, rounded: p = 37.0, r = 35.3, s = 38.2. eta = 34.2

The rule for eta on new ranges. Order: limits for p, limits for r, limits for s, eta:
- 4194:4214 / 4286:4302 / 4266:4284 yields 35.1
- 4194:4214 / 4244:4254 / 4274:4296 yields 42.3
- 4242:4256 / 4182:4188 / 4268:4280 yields 37.0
